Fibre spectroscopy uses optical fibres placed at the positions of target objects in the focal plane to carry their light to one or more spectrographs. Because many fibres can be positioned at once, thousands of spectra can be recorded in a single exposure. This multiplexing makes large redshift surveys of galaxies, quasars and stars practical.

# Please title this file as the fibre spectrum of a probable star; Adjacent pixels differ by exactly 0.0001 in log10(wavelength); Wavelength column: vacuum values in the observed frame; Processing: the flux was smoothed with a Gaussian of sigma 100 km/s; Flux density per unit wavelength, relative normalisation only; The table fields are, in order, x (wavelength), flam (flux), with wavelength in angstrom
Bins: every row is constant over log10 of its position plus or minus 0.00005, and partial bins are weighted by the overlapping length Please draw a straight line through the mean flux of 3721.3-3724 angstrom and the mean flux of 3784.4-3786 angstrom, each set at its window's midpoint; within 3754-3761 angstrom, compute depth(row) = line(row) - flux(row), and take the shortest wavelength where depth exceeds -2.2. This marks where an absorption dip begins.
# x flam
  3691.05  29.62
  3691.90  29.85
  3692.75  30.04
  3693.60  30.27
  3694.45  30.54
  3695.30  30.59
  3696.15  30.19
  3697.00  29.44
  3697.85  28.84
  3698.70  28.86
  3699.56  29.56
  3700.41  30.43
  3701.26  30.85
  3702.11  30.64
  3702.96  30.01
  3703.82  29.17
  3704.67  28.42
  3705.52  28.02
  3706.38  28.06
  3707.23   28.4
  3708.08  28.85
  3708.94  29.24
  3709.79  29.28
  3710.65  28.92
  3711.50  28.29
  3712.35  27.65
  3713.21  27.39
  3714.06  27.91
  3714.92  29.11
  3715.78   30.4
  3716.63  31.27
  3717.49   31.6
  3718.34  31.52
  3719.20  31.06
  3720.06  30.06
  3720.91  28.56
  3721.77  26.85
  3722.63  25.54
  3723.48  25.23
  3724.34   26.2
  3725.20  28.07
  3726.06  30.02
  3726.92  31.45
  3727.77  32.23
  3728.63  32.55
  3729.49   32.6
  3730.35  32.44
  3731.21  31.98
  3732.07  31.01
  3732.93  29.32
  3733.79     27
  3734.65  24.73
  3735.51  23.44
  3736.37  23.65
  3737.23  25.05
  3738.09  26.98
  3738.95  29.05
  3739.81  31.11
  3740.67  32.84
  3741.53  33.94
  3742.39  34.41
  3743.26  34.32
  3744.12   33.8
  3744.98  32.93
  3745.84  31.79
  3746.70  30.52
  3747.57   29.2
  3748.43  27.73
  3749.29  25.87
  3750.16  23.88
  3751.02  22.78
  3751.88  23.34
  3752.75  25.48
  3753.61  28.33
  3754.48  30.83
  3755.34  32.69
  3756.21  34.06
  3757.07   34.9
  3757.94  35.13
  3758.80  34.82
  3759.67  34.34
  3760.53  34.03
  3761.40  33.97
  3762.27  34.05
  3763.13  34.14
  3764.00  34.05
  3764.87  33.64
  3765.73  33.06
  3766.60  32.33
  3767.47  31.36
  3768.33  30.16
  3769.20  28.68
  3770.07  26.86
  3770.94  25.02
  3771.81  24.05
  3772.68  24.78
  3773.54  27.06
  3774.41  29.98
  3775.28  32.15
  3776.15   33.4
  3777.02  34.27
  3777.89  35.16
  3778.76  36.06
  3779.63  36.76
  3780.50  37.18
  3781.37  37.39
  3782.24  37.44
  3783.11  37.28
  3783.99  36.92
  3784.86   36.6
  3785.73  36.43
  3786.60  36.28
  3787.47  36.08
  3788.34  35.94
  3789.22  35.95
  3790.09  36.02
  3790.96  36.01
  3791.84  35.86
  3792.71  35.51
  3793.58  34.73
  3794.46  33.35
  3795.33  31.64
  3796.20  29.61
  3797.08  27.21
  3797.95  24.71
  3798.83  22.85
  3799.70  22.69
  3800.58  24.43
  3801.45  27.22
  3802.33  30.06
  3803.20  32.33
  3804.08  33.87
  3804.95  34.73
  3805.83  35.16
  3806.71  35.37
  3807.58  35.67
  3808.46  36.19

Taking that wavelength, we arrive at 3754.48 angstrom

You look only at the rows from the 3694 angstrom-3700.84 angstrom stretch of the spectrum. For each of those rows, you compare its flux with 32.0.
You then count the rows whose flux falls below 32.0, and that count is 8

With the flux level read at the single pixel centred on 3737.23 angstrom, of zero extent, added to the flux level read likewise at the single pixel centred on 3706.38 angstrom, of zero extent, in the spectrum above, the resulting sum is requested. 53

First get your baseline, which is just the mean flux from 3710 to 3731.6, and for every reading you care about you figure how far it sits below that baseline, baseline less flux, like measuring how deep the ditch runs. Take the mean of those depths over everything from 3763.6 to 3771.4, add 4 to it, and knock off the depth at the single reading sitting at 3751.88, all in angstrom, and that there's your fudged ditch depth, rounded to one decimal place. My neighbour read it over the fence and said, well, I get -3.2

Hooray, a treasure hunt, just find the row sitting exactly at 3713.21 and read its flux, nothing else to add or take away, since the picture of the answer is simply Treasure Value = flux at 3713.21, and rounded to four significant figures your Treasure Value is 27.39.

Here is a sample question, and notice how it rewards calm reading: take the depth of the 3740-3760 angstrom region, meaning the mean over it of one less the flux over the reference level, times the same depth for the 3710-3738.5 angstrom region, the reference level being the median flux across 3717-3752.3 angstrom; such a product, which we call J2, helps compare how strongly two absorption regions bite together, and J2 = -0.0010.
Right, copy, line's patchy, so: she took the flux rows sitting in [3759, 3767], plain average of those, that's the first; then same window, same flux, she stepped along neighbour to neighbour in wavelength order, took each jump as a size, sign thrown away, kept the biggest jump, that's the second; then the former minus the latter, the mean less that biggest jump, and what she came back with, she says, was 33.0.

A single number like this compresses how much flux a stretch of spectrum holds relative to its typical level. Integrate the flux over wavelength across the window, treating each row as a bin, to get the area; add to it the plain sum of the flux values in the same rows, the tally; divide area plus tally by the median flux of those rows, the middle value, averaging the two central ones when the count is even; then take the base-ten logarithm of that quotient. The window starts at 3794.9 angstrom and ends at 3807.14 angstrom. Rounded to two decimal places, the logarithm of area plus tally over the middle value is 1.41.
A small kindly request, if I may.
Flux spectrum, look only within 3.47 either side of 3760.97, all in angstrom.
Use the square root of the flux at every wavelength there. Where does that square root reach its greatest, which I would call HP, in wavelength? 3757.94 angstrom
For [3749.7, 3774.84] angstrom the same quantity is 3757.94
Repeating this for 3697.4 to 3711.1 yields 3701.26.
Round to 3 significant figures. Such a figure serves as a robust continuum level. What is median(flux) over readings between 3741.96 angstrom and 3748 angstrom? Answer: 32.9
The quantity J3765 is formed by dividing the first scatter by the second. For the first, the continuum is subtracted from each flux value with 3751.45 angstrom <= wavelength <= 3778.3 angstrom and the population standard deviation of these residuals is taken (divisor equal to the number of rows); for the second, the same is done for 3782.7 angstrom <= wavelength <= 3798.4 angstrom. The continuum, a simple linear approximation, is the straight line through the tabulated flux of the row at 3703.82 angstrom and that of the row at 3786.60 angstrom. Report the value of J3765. 0.99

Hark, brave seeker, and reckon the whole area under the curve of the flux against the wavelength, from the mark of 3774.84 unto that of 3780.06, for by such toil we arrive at 181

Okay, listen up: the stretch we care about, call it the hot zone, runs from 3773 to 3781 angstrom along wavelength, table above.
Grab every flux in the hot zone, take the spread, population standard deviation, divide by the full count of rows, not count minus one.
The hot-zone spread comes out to 3.2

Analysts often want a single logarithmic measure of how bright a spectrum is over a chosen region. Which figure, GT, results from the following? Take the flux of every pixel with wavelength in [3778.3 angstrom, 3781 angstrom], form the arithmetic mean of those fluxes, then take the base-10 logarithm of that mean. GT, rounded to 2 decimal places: 1.56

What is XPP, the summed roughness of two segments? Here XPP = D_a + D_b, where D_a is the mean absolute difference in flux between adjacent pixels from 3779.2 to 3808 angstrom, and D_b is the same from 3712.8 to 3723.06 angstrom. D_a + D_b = 1.8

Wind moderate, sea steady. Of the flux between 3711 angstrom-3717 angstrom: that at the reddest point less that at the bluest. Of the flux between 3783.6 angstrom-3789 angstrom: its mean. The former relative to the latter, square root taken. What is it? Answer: 0.3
